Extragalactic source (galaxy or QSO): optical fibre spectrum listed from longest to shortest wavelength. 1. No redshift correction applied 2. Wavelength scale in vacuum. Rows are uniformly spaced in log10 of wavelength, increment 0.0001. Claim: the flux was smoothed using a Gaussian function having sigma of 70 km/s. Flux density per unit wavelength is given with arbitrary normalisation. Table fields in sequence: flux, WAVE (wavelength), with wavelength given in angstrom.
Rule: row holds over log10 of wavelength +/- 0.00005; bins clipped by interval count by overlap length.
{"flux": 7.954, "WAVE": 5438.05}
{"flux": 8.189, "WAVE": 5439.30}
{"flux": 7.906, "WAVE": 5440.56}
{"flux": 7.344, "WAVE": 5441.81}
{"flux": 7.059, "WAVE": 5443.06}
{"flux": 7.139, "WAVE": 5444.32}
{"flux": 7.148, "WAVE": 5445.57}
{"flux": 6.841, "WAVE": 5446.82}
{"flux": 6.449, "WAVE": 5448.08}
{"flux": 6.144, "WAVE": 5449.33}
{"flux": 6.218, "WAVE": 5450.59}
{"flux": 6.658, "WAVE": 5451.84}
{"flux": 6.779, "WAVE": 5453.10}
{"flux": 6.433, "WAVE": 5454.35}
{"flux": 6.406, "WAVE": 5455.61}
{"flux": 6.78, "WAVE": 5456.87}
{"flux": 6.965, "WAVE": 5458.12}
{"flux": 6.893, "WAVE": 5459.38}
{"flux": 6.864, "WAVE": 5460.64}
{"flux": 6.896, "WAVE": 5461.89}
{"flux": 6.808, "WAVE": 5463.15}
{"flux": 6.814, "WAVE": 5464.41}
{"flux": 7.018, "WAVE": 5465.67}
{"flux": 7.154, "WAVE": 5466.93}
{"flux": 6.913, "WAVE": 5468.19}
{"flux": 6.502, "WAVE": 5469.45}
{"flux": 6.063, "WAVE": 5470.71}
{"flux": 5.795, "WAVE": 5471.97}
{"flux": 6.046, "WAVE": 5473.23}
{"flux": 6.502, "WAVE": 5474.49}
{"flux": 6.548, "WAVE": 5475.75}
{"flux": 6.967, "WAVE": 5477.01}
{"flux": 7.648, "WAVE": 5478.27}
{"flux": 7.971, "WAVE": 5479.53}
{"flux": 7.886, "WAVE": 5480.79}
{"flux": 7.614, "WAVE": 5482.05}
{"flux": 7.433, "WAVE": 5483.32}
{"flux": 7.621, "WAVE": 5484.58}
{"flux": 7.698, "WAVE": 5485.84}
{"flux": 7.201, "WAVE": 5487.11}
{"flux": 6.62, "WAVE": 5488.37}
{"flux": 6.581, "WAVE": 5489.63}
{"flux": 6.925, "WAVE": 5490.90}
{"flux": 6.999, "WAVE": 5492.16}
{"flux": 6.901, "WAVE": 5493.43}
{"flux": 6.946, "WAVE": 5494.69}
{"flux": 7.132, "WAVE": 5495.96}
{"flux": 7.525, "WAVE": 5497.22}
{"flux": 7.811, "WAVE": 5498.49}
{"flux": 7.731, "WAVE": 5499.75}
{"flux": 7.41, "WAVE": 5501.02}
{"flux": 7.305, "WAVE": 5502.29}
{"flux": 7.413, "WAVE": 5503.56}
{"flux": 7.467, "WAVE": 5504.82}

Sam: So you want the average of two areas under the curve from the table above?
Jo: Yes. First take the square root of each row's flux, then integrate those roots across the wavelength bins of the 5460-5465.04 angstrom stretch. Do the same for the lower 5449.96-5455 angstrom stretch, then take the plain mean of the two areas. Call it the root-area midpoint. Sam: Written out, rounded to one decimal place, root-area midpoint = 13.0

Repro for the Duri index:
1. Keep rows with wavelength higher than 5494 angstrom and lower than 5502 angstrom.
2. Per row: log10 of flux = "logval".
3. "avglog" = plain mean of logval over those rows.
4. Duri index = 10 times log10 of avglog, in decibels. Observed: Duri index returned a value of -0.60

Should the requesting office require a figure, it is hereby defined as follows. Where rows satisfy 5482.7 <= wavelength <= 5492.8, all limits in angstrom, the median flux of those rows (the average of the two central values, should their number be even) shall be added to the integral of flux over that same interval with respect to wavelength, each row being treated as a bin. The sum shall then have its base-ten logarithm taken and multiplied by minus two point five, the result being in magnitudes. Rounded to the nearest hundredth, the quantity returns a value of -4.75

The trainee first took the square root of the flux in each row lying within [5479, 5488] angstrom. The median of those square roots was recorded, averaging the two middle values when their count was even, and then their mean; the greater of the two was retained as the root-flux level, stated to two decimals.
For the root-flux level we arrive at 2.76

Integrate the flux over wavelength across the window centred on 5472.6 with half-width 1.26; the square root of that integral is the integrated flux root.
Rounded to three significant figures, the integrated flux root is 3.86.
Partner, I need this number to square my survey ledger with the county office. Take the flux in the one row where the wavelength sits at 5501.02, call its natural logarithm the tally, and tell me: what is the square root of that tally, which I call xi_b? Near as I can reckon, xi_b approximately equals 1.42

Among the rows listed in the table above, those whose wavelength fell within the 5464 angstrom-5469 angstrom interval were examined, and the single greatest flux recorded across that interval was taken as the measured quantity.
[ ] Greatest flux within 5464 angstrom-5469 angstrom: 7.154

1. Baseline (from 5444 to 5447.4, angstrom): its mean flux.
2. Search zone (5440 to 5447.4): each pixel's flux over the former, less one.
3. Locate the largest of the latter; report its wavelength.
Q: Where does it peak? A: 5440.56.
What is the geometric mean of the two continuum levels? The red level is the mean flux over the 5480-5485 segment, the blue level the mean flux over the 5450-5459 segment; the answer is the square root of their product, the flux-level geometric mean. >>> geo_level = 7.1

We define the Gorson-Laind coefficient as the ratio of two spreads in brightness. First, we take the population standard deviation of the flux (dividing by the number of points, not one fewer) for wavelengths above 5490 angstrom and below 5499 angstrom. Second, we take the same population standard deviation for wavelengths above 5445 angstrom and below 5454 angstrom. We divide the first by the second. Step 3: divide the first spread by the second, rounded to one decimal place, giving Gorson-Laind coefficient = 1.0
